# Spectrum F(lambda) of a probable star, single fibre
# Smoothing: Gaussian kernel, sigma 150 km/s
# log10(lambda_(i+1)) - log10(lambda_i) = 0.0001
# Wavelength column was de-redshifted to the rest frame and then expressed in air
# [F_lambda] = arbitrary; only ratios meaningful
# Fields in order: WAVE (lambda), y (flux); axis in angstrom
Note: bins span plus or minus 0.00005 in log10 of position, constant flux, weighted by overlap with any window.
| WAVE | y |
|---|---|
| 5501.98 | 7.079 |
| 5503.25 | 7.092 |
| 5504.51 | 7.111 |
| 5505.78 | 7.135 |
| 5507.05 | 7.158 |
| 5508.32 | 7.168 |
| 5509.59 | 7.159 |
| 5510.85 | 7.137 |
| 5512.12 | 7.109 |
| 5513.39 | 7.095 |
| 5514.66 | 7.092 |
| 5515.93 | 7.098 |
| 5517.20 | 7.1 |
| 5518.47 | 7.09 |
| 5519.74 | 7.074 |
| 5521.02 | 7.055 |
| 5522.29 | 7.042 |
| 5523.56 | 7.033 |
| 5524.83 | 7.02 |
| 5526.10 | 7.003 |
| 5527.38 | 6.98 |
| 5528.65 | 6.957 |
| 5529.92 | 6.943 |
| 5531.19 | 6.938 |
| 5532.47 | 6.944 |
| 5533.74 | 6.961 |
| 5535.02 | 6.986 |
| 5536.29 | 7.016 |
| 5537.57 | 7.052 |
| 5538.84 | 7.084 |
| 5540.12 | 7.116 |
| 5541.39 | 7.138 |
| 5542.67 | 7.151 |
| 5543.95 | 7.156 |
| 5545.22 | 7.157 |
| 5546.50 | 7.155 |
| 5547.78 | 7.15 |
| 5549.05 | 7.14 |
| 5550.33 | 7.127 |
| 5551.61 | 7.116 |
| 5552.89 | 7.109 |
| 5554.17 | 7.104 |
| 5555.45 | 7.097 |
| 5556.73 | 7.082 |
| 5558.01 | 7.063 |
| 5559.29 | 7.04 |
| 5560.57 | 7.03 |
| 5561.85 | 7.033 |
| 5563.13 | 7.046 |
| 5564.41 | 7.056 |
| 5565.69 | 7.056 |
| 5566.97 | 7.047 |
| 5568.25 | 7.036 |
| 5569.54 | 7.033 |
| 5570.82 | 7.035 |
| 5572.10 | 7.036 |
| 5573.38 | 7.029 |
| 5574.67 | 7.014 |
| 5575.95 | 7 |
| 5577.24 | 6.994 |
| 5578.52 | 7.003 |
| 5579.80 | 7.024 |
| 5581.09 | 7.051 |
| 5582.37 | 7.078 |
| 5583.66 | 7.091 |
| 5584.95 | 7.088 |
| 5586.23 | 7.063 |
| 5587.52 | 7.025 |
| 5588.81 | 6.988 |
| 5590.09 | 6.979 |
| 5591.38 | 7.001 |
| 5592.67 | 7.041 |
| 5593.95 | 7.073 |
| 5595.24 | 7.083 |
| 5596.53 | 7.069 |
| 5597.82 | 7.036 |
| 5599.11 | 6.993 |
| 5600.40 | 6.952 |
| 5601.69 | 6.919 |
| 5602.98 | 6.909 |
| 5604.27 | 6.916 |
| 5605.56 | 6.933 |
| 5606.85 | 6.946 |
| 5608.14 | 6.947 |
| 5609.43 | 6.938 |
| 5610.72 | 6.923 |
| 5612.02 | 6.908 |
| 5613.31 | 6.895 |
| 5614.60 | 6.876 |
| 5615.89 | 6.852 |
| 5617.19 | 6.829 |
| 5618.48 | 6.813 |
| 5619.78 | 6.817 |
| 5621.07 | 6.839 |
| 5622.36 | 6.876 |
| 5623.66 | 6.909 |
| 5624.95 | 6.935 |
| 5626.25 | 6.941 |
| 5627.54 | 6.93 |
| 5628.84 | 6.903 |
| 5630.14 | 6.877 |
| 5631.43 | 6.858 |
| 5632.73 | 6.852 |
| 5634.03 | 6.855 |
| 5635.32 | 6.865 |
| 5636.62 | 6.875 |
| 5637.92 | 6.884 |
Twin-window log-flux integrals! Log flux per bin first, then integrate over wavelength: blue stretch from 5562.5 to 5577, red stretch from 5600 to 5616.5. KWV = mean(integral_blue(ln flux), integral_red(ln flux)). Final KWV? 30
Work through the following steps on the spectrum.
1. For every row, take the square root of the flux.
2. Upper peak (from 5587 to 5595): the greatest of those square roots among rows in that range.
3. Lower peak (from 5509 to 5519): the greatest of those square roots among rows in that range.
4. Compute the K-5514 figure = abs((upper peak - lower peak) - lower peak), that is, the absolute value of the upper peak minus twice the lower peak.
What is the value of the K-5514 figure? 2.692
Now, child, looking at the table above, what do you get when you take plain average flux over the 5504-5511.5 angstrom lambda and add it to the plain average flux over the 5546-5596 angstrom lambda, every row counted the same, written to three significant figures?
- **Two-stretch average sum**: 14.2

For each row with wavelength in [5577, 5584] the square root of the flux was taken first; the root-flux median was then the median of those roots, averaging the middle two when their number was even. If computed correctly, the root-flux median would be 2.653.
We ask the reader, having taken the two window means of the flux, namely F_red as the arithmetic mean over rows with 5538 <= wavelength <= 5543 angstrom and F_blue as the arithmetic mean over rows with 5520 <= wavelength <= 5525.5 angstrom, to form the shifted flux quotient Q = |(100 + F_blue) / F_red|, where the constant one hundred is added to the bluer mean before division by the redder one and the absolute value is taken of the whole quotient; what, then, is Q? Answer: 15.0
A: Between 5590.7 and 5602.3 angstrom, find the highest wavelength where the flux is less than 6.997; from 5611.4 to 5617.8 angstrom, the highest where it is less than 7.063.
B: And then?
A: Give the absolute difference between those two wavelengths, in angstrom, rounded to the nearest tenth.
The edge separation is 15.5 angstrom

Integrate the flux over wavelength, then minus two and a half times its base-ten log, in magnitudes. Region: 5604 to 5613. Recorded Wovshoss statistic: -4.49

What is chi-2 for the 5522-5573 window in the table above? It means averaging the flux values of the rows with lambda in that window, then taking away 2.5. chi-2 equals 4.56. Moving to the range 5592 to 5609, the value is 4.49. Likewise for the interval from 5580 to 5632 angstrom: 4.45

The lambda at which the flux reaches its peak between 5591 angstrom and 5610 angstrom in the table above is 5595.24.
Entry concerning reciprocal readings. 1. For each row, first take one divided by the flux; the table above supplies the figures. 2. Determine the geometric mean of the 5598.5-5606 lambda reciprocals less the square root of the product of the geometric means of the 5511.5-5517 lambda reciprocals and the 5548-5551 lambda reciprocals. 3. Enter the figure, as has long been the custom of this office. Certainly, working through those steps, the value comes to 0.0036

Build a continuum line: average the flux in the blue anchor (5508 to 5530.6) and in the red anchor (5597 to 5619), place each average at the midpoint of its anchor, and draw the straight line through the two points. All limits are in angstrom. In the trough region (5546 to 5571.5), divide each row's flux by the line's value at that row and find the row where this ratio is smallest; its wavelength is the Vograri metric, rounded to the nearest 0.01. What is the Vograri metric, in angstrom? 5560.57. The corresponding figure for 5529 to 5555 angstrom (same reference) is 5531.19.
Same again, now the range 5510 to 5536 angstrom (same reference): 5531.19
